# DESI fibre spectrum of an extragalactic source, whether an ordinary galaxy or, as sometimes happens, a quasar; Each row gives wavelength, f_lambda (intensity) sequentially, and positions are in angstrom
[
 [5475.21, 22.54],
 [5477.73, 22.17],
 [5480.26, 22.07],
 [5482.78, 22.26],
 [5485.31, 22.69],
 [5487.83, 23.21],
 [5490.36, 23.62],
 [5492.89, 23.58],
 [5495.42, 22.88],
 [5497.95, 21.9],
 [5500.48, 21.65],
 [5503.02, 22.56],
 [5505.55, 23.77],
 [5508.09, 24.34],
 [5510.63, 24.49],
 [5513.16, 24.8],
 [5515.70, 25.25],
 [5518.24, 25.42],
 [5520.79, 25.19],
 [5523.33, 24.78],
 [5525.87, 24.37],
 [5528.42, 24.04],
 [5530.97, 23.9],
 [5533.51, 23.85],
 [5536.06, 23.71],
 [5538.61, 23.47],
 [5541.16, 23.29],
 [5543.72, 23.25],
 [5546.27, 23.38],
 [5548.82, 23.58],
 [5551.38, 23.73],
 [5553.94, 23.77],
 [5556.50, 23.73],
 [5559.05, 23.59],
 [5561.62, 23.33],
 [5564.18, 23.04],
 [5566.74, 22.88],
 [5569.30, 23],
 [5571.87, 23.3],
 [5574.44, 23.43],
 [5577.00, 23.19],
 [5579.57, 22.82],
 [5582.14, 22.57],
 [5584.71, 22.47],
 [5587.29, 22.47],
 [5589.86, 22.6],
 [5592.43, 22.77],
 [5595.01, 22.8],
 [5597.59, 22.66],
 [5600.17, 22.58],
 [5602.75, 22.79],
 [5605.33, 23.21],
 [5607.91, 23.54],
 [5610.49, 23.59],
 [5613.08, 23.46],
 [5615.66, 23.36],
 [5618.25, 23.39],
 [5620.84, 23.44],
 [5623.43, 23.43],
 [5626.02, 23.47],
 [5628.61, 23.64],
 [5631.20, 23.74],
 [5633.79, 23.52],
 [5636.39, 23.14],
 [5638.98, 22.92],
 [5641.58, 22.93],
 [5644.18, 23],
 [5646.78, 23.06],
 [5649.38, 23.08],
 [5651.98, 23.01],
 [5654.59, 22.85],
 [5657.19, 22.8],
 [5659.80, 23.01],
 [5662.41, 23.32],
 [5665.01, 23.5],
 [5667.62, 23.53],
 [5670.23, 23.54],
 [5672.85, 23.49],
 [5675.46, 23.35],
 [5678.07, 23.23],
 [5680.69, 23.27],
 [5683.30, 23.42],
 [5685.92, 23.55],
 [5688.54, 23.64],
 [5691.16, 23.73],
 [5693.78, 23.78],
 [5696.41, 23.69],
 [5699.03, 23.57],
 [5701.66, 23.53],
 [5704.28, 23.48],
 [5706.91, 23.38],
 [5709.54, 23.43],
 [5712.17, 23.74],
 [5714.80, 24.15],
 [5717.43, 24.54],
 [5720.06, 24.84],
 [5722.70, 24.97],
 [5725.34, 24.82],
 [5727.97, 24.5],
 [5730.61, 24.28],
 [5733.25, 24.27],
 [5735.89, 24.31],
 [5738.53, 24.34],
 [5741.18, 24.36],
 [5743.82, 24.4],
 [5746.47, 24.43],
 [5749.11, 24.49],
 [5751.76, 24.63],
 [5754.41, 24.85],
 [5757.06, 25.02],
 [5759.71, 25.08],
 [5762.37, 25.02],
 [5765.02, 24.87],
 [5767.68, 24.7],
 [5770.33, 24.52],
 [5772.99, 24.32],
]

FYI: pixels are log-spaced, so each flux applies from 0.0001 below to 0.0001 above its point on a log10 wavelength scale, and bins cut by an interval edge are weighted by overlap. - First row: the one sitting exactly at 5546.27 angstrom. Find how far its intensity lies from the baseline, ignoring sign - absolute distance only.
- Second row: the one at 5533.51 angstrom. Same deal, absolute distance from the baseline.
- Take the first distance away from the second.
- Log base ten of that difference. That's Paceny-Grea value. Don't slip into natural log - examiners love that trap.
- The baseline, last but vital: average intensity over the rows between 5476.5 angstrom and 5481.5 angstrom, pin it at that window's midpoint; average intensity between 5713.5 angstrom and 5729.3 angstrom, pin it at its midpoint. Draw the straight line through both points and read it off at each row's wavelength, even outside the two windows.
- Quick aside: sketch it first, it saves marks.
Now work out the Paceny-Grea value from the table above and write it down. -0.22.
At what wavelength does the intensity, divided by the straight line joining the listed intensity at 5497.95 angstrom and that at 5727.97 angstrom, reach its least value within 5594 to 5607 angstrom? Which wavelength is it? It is 5600.17 angstrom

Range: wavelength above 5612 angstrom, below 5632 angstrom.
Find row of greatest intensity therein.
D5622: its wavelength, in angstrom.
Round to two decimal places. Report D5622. 5631.20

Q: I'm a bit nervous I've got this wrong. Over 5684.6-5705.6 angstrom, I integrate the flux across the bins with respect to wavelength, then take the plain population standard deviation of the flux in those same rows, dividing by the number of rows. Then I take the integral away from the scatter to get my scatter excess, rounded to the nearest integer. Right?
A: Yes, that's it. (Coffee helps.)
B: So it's -496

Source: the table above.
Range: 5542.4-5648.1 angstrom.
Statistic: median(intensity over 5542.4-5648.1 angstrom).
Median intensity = 23.25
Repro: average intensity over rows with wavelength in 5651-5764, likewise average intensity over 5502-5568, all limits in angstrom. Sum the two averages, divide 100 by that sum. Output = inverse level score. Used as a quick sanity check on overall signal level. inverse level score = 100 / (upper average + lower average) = 2.09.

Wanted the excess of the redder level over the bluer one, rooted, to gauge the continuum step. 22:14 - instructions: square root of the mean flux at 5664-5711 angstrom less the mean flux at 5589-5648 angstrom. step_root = 0.6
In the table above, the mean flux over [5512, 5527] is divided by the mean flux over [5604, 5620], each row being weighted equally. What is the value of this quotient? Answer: 1.07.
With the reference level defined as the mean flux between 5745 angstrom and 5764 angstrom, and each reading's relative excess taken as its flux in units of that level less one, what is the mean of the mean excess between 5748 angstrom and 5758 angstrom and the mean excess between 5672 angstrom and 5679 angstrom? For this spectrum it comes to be -0.030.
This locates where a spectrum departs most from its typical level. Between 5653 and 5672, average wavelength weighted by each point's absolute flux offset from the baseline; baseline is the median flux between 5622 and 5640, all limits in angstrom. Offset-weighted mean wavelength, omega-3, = 5658.2 angstrom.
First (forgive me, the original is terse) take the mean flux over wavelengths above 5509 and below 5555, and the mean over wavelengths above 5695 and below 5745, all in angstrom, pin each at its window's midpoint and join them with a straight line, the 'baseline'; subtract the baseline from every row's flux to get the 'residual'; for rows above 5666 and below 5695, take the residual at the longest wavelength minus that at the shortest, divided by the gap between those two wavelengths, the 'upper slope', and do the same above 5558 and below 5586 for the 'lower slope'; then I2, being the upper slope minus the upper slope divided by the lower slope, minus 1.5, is -1.3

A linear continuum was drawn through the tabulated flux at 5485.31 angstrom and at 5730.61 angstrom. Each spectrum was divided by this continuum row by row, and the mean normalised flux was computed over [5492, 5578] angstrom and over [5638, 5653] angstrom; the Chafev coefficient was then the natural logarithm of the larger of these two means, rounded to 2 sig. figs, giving 0.028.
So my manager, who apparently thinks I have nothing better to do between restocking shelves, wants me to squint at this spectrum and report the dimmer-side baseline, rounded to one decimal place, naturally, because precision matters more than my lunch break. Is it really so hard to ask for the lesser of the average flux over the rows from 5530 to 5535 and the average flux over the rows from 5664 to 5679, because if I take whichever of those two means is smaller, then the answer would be 23.4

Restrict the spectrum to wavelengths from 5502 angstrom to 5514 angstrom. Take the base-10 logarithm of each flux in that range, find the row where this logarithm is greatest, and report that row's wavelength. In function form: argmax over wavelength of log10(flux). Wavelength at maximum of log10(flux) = 5513.16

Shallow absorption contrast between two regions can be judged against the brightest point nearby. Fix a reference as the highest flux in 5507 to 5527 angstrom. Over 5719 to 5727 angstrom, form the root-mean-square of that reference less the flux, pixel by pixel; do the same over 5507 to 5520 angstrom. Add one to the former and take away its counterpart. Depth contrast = 0.85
